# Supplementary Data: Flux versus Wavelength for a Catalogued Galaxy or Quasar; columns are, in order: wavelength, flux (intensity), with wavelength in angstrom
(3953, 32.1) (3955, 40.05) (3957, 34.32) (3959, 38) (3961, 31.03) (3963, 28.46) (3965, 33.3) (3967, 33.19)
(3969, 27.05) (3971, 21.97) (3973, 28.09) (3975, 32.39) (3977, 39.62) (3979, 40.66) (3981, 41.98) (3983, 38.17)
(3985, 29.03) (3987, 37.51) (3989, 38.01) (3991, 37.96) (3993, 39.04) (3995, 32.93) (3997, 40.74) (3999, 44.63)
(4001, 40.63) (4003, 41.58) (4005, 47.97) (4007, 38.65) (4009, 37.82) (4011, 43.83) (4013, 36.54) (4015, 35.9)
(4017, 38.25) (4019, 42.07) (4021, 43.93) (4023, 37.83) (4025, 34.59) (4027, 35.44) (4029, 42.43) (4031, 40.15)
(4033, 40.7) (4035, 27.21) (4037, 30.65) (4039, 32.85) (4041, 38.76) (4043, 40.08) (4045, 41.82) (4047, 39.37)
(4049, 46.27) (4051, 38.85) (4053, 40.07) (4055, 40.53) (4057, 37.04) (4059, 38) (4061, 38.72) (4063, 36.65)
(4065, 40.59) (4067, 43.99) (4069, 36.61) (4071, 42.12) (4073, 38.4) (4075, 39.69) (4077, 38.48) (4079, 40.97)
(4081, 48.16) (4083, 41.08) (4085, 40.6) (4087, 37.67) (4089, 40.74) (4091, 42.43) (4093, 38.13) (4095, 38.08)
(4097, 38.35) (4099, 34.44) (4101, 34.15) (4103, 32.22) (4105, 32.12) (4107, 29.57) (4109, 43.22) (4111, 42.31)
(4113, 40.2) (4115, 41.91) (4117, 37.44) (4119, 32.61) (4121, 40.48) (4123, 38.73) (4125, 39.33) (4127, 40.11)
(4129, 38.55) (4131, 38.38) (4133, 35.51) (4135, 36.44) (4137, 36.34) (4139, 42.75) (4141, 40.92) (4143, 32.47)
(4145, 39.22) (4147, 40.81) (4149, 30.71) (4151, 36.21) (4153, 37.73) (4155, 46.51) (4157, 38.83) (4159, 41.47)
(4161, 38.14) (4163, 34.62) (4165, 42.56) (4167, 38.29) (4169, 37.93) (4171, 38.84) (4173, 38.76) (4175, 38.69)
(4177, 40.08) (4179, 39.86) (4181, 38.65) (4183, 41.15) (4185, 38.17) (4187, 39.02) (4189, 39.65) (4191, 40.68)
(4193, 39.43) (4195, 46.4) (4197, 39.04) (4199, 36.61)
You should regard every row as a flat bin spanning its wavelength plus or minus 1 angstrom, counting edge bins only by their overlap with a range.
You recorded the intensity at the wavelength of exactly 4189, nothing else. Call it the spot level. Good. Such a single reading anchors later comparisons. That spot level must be 39.65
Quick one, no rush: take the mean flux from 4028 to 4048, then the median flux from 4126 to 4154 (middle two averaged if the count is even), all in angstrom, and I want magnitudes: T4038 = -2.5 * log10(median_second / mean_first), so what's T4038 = -0.019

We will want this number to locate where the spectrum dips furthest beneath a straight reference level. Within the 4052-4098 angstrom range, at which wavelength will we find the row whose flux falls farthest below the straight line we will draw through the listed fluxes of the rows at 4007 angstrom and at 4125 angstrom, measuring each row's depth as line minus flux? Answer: 4069 angstrom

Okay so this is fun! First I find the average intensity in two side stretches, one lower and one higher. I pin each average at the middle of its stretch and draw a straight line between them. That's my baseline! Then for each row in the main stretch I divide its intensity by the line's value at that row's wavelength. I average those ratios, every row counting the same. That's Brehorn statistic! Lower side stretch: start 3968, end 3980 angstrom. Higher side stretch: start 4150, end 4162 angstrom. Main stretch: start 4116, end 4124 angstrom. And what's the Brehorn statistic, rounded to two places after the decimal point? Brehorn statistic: 0.98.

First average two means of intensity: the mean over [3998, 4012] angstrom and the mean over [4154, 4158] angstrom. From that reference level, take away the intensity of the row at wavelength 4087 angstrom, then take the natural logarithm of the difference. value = 1.6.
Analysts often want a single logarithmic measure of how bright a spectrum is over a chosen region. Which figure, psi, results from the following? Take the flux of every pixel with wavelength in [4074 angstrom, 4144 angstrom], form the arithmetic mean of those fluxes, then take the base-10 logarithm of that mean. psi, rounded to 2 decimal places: 1.58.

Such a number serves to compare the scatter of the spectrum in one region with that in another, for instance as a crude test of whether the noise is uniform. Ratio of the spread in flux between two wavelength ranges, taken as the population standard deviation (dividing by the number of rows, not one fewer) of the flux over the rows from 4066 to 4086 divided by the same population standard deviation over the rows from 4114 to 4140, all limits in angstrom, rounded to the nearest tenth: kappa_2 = 1.2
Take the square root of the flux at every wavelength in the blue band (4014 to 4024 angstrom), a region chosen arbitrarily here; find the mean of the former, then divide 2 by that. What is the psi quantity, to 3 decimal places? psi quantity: 0.318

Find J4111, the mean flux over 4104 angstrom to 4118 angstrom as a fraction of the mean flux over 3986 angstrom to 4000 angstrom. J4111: 0.99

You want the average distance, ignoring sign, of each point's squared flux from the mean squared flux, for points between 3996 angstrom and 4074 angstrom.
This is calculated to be 231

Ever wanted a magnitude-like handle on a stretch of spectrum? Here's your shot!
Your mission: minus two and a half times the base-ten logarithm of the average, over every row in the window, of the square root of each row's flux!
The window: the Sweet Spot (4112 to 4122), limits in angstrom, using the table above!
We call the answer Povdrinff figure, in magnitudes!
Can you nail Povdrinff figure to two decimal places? -1.98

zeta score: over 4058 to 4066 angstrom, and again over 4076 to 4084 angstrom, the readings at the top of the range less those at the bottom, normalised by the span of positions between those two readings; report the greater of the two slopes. 0.4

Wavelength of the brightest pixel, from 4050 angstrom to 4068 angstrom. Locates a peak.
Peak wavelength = 4067 angstrom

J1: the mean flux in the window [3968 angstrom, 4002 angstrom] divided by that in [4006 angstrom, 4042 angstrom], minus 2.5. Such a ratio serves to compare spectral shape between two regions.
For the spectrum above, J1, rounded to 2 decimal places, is -1.55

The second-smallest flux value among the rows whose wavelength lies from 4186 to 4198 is 39.04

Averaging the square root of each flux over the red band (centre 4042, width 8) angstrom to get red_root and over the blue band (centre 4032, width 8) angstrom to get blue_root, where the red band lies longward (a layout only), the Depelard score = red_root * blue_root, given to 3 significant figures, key 37.8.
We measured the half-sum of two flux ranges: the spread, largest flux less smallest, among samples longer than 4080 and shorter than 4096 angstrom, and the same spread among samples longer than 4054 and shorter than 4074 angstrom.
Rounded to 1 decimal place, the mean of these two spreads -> 8.9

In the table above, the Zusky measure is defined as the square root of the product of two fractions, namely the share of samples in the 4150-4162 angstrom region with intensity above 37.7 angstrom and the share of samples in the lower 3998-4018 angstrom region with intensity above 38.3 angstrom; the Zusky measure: 0.71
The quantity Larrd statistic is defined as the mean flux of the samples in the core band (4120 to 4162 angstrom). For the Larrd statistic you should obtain 38.6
